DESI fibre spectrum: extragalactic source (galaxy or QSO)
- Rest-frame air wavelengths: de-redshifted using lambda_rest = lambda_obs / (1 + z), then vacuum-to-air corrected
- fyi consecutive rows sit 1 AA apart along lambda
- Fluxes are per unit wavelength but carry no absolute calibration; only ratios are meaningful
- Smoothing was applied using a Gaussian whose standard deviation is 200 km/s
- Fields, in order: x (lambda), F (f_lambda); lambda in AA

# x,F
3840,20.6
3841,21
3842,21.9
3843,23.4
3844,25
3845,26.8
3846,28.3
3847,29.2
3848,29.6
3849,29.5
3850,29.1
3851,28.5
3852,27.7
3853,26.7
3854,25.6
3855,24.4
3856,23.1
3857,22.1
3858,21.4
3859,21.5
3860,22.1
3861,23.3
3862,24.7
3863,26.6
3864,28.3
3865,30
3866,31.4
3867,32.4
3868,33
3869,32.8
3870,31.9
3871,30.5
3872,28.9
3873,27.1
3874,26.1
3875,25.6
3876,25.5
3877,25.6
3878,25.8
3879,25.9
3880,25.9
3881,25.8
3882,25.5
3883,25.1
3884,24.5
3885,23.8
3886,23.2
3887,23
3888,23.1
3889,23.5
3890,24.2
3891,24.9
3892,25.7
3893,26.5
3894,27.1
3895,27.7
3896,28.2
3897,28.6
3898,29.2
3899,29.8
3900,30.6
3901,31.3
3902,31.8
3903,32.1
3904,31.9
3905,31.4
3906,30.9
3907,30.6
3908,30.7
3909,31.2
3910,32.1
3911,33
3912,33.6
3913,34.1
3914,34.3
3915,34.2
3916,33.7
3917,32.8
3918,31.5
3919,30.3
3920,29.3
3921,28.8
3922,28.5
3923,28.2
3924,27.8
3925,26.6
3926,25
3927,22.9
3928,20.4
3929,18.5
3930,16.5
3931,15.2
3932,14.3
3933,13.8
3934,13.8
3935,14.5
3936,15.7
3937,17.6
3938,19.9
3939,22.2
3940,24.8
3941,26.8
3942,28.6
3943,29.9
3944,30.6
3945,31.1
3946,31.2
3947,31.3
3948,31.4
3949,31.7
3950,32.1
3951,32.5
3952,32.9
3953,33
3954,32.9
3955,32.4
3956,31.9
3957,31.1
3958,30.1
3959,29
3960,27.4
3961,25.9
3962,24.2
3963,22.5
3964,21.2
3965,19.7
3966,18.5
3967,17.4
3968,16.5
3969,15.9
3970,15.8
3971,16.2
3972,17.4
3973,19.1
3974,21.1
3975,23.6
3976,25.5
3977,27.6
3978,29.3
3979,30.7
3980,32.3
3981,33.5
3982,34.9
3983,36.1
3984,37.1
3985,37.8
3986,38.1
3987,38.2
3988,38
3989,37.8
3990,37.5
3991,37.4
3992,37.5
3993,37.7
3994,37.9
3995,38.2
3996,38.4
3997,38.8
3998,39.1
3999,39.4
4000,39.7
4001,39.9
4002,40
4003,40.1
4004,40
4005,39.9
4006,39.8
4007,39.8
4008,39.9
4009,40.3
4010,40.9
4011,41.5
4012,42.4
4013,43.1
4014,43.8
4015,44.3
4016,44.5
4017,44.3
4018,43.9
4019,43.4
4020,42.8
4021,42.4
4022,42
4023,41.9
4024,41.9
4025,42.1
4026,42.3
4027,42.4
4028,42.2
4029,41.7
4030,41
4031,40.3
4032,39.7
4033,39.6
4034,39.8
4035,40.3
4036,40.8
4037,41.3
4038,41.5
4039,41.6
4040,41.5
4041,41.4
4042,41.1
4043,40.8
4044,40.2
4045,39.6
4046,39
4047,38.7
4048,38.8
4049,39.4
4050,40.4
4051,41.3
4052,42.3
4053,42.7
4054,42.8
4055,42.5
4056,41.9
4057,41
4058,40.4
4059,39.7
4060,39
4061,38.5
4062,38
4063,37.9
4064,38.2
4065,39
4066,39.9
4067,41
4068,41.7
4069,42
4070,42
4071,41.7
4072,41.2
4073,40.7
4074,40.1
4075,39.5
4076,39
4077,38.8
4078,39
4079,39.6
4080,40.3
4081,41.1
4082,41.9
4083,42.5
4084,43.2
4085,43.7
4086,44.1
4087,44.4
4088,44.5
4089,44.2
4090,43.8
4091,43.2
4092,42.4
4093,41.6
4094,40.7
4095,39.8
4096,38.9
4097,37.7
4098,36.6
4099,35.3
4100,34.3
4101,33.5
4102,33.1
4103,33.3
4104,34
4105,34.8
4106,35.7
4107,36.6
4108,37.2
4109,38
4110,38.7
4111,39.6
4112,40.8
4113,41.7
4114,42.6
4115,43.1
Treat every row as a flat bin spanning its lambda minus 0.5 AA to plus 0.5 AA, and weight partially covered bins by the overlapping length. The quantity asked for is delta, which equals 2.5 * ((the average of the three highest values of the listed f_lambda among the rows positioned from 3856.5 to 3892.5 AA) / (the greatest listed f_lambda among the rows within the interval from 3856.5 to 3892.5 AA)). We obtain 2.48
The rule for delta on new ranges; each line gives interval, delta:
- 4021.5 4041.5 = 2.49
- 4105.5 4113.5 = 2.44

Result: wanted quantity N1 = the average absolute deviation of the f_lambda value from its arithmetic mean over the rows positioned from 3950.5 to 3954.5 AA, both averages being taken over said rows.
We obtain 0.16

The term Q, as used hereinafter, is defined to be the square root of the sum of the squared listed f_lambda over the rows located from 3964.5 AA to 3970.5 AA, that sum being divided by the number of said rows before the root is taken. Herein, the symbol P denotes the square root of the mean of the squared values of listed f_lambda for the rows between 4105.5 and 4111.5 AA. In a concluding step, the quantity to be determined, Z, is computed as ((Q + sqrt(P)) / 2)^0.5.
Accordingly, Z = 3.4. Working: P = 37.7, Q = 17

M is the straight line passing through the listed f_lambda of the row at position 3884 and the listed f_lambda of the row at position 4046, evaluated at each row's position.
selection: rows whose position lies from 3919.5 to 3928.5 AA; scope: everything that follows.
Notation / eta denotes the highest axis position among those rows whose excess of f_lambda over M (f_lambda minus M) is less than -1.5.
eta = 3928 AA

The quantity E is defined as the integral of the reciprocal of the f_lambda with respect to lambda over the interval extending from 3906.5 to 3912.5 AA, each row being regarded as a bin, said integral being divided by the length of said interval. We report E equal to 0.031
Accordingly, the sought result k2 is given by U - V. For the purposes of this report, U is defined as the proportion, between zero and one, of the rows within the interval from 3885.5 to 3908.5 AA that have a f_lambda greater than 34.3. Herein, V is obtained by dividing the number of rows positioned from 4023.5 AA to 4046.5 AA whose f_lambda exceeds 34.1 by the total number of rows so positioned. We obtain -1.0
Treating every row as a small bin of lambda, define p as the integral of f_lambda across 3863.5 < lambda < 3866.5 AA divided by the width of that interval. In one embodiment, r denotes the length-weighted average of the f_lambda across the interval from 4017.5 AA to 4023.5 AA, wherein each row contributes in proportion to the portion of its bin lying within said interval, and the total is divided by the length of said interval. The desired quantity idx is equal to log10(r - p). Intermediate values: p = 30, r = 43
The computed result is 1.1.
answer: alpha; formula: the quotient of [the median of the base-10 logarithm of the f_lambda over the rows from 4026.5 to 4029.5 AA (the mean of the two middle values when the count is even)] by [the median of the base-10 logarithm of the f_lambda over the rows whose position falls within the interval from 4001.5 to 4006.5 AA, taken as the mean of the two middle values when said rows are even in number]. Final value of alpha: 1.01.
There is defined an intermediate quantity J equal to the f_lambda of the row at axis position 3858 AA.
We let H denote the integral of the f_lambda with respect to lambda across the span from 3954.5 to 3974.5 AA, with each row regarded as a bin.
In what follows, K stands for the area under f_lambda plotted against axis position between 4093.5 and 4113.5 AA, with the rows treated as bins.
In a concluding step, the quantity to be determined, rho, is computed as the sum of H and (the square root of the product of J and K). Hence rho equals 579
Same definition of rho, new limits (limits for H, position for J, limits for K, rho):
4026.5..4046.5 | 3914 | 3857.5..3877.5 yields 953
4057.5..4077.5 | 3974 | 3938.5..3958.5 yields 912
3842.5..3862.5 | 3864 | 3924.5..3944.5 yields 621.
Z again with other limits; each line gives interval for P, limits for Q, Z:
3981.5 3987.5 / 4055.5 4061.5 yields 4.8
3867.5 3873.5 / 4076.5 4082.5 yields 4.8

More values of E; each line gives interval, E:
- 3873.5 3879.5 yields 0.039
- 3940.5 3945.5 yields 0.034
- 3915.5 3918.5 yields 0.031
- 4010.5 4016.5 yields 0.023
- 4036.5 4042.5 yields 0.024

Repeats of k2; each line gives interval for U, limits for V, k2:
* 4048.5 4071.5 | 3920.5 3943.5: 1.0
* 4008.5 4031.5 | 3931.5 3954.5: 1.0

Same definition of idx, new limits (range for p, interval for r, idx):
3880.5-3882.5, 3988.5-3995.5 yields 1.1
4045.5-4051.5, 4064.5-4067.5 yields -0.4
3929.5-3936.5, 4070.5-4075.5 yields 1.4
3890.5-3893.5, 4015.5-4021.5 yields 1.3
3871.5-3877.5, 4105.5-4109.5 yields 1.0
